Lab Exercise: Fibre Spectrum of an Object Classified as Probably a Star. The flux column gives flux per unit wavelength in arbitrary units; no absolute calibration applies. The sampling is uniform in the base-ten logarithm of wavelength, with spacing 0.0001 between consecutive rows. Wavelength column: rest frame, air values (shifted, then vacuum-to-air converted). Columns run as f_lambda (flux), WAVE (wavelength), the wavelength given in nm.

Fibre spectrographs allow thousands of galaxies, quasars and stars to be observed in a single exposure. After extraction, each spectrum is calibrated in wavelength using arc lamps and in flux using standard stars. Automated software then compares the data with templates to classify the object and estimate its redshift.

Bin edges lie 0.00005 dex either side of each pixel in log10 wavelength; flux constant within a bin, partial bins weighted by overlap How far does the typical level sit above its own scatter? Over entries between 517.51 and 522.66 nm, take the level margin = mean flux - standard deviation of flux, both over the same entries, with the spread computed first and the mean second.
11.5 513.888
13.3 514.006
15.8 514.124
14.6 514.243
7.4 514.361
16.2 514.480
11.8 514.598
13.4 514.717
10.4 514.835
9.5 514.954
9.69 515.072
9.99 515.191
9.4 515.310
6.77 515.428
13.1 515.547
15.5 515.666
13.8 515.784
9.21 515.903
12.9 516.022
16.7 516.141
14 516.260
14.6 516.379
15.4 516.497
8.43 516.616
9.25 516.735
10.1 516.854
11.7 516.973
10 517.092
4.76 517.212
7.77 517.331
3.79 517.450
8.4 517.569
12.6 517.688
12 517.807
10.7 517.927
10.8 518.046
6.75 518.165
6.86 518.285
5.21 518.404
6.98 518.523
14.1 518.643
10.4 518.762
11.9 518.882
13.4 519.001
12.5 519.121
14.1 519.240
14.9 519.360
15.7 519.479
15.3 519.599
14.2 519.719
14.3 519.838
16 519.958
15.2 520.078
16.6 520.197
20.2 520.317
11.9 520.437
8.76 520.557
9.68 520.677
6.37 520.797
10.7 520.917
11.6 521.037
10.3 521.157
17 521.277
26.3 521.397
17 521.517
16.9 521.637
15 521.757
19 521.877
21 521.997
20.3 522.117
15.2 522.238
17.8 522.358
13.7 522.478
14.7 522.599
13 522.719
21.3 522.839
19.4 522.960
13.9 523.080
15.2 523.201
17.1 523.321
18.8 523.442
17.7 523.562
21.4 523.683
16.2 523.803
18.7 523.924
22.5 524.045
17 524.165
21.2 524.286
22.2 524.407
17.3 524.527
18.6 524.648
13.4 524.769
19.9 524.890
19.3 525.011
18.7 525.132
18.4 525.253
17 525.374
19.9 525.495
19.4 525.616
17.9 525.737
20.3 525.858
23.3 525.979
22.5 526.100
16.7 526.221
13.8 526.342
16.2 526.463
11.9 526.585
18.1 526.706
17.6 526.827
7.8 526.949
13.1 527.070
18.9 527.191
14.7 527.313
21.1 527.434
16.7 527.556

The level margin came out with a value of 9.2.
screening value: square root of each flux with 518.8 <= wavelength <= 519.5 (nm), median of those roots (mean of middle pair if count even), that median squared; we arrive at 13.7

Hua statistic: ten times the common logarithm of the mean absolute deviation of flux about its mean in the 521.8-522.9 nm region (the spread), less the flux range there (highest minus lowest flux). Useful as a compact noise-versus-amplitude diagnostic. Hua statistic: -3.8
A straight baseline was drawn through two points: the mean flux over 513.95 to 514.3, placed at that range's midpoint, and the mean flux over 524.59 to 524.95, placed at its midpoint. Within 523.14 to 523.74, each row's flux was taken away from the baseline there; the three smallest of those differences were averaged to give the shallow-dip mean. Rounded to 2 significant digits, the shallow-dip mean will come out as -2.3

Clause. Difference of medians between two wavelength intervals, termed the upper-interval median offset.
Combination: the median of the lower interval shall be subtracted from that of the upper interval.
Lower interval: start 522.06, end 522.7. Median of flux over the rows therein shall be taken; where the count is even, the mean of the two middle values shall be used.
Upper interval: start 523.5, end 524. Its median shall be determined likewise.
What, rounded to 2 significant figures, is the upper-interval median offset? 3.0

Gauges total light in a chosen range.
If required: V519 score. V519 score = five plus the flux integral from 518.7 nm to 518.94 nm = 7.7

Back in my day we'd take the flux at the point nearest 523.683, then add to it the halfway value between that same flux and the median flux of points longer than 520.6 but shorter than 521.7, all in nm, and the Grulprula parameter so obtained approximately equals 38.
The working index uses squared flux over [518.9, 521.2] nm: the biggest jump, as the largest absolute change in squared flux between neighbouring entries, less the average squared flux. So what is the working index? 81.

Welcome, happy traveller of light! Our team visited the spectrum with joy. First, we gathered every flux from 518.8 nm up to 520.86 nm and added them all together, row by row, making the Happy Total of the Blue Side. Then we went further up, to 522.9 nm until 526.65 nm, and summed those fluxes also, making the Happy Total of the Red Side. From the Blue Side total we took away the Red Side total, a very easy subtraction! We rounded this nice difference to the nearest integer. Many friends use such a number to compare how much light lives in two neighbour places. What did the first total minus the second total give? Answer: -335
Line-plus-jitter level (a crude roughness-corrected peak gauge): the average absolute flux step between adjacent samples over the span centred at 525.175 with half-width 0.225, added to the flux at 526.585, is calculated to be 13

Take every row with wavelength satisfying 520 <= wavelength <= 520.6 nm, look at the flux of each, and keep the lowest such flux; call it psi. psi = 8.76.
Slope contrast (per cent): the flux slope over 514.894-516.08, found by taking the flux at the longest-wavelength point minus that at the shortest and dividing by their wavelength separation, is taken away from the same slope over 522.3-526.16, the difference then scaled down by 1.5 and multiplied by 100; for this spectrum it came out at -129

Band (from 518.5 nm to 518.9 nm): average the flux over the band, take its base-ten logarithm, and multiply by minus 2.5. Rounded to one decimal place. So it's -2.6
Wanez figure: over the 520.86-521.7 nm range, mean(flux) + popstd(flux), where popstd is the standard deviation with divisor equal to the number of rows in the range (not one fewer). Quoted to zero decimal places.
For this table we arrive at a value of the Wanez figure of 21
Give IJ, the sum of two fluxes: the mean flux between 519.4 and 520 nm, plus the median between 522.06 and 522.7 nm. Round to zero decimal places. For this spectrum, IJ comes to 30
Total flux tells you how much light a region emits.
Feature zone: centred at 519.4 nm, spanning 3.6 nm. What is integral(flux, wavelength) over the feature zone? 43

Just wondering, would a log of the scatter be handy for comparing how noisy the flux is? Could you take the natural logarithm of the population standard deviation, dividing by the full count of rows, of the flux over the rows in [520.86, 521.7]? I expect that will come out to 1.6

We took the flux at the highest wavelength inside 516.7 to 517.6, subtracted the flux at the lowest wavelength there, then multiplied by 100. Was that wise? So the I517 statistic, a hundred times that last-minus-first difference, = -85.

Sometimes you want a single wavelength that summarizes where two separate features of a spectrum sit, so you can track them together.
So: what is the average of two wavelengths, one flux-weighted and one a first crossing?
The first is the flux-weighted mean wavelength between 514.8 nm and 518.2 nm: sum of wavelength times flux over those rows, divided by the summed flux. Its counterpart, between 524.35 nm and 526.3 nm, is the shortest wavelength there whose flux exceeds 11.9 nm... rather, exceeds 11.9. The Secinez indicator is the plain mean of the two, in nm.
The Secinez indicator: 520.42 nm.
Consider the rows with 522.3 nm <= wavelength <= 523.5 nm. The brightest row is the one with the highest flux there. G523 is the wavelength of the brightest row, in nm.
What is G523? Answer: 522.839 nm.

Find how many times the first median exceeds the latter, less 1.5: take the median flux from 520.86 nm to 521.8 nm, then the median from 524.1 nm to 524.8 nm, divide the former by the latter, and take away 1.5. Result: -0.6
